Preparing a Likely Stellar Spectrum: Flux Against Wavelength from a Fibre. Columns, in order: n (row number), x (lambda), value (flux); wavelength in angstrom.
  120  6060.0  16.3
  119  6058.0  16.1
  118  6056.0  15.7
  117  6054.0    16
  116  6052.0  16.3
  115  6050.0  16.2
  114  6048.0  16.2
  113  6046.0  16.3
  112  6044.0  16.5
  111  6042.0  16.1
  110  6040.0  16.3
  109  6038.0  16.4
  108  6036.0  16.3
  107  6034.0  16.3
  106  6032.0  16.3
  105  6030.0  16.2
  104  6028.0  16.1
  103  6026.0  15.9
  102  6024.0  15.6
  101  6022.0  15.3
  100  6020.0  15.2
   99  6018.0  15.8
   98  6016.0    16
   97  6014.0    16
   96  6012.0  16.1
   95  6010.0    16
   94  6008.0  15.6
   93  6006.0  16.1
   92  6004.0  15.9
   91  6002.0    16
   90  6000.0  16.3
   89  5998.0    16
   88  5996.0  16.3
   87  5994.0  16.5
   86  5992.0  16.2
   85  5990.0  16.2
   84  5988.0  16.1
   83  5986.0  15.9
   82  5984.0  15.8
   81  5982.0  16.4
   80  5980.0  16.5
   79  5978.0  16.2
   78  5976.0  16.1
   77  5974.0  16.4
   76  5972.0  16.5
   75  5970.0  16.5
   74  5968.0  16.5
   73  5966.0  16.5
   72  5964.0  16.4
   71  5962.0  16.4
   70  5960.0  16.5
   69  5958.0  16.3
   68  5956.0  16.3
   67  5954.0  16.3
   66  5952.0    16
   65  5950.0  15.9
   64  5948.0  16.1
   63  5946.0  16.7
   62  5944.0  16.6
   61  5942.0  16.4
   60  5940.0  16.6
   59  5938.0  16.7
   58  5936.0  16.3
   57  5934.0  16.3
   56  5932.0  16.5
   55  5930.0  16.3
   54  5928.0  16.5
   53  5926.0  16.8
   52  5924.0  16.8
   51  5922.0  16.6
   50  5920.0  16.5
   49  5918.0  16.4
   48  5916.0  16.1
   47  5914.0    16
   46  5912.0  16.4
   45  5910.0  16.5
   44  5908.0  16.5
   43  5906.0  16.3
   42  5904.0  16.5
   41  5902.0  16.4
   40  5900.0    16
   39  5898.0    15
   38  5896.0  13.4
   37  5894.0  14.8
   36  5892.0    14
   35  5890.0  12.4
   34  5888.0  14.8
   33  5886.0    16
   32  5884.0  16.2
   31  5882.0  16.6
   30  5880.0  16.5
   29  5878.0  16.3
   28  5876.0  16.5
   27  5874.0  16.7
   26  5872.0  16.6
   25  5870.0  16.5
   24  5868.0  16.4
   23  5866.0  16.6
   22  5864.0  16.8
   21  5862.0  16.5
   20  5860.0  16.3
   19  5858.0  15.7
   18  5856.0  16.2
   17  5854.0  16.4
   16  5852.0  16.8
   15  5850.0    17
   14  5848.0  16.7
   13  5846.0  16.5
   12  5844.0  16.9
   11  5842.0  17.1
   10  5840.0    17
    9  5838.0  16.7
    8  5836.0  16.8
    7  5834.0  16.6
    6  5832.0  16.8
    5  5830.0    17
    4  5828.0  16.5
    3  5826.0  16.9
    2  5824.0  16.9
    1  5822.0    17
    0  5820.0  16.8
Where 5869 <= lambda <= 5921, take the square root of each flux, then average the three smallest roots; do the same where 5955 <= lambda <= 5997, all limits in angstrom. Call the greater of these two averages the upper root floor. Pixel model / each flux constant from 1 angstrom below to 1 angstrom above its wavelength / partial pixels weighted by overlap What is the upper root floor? 3.99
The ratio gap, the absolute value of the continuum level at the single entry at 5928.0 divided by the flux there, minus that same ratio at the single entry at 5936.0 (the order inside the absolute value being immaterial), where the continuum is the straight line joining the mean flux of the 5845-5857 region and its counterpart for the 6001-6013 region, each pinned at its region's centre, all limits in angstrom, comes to 0.010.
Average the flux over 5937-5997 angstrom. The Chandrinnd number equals 16.33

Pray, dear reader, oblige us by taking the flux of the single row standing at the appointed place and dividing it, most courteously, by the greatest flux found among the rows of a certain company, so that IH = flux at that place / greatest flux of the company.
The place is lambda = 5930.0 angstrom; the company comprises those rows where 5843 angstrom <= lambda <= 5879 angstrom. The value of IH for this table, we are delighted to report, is 0.959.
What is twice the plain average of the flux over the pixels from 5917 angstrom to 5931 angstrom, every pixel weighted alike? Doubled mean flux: 33.1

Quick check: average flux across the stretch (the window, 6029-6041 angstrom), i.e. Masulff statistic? 16.3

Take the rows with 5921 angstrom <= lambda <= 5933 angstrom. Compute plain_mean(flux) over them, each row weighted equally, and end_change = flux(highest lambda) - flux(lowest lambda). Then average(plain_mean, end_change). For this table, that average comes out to 8.24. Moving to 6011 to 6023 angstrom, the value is 7.47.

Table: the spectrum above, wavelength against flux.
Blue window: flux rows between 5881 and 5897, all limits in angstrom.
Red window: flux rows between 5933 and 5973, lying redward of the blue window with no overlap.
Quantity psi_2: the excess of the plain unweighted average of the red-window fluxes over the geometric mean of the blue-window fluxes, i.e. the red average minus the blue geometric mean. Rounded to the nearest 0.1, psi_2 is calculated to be 1.7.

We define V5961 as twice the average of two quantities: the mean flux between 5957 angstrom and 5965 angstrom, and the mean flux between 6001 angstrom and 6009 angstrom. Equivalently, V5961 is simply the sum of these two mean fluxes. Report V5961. 32.3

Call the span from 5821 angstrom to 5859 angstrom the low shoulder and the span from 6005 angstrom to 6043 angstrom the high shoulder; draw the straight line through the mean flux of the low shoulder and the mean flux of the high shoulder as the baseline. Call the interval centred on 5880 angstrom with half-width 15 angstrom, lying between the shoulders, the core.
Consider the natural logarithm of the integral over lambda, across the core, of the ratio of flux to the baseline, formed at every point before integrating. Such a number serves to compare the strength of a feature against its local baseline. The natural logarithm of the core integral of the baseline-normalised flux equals 3.35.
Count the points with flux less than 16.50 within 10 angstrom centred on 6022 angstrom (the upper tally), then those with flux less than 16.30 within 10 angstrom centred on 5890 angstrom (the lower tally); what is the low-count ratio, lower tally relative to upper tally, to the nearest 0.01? 1.00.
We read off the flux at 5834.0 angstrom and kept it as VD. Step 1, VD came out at 16.6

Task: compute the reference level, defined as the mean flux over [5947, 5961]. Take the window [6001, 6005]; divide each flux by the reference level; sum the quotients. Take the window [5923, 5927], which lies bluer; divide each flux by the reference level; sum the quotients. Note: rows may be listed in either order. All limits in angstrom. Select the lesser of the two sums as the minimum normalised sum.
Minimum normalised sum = 1.97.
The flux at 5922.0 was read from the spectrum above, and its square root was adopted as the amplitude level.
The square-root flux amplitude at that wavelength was 4.07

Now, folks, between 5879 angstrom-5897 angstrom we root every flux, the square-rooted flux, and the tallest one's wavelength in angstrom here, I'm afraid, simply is 5882.0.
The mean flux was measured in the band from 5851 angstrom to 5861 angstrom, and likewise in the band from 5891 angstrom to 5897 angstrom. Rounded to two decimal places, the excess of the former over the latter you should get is 2.21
